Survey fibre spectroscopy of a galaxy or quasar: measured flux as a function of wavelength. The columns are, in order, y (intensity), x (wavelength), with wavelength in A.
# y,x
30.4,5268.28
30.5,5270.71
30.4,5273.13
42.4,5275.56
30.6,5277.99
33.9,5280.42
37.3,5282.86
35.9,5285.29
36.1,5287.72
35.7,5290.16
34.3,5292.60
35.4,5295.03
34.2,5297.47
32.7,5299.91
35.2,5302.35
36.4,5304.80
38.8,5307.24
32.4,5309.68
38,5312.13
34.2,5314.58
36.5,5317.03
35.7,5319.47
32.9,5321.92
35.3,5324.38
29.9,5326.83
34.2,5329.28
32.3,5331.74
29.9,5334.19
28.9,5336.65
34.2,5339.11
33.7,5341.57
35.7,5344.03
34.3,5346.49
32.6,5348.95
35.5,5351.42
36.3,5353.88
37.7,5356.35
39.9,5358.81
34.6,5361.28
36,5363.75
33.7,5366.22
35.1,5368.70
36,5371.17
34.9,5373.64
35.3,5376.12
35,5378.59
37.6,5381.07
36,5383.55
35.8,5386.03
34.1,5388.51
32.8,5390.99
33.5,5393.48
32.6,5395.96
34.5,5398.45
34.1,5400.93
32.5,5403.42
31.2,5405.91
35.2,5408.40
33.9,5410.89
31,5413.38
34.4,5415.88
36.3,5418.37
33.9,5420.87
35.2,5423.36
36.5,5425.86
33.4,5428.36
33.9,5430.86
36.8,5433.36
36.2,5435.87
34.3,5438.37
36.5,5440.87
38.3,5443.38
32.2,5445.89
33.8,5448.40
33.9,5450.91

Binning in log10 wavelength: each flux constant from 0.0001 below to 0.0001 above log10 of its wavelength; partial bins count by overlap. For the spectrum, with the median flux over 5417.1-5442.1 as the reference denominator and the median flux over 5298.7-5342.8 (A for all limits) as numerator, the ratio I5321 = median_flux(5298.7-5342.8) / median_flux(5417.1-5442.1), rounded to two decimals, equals 0.96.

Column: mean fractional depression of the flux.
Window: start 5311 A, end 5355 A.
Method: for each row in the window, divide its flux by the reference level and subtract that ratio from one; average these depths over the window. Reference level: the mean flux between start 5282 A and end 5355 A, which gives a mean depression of 0.017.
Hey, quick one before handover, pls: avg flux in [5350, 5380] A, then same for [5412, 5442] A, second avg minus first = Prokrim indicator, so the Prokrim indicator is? -1.0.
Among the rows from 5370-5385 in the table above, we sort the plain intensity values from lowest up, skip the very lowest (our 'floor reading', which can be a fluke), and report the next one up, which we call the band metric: 35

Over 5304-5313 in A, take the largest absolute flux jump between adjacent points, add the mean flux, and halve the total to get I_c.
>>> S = 21.4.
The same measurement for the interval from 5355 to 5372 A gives 20.7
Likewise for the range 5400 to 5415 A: 18.5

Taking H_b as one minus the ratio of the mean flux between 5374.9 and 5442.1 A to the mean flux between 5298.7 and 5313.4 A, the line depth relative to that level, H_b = 0.029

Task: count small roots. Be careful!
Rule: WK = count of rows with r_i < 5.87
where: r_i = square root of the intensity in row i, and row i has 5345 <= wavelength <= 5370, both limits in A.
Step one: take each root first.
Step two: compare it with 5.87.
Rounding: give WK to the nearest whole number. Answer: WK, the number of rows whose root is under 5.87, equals 3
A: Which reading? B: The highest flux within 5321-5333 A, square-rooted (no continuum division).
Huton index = 5.94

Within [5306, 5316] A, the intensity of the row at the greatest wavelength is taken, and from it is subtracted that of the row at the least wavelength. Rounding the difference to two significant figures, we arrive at -4.6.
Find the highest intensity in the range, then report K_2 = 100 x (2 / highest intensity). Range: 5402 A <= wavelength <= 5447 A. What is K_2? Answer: 5.2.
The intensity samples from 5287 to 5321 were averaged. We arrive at 35.4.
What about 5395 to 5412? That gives 33.4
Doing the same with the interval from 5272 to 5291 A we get 35.3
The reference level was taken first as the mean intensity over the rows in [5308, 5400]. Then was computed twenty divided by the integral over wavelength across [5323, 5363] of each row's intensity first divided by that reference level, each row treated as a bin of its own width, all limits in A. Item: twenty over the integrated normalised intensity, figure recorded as 0.51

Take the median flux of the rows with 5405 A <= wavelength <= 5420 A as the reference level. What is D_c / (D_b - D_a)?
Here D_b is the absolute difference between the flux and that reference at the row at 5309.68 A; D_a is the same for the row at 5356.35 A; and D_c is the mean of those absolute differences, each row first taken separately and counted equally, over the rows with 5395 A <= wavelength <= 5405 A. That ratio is -0.5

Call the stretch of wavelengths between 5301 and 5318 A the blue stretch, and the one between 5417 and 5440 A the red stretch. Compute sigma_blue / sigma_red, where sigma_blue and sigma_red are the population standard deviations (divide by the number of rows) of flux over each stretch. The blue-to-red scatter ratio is 1.6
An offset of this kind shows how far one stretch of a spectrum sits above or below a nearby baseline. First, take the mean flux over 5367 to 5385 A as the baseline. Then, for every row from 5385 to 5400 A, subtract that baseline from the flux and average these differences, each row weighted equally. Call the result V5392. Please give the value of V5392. -2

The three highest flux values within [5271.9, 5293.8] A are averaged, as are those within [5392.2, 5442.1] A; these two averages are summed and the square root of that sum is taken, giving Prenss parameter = 8.67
